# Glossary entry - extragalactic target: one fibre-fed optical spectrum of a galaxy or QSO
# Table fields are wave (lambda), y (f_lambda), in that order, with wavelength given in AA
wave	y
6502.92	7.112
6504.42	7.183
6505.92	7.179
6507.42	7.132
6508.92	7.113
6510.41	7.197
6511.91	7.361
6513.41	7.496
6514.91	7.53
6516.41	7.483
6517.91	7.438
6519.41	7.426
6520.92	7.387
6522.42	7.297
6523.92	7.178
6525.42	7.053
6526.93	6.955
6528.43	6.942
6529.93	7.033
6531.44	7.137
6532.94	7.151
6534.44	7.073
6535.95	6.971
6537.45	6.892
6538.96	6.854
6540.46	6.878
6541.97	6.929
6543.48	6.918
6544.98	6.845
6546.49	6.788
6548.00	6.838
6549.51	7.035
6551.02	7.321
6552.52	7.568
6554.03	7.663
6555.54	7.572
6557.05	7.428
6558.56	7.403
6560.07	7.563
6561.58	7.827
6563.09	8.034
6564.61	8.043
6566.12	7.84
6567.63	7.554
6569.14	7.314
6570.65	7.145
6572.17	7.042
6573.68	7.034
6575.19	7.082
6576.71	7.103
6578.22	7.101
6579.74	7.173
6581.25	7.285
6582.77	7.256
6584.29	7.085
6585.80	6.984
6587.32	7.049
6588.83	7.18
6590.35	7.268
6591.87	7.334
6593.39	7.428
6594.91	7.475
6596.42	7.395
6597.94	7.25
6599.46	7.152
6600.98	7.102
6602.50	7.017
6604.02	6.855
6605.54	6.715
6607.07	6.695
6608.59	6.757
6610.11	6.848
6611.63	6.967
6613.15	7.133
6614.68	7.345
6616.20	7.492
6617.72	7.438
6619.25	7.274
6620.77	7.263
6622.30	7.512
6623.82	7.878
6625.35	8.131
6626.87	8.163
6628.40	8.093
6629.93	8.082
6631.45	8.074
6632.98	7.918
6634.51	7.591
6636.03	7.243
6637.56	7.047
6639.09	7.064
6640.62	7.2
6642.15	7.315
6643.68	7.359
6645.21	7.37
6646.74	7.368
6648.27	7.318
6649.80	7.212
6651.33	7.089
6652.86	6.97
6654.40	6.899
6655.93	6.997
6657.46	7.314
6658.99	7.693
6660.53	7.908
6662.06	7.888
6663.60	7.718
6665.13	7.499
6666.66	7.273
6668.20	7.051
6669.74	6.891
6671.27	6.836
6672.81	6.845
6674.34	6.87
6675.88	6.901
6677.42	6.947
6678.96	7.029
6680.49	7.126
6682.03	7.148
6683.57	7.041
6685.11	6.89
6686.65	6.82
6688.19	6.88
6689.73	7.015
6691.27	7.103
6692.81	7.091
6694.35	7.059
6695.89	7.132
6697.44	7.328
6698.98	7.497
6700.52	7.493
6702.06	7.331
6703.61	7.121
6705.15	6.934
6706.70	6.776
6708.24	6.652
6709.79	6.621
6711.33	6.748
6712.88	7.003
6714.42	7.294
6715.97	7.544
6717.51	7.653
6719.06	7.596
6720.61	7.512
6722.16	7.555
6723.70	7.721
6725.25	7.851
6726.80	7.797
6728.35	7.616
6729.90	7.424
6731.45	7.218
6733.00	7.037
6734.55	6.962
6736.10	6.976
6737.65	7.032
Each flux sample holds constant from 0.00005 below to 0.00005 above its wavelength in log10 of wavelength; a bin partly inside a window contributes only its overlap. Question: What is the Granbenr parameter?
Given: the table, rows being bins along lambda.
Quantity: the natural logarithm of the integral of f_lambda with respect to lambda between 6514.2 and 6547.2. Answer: 5.46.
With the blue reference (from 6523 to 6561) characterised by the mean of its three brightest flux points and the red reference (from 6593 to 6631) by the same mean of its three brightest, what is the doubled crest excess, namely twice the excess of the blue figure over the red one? -1.1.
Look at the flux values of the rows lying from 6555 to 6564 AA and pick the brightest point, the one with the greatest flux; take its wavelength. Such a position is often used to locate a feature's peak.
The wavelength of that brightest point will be 6563.09 AA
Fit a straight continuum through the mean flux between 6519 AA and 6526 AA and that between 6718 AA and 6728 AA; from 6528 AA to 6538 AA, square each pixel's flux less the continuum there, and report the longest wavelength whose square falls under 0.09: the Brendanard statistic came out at 6534.44 AA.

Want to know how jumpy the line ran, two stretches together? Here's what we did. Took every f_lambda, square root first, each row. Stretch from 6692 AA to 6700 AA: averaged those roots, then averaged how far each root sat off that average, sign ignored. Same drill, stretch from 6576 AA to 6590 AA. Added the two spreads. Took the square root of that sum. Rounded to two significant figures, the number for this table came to 0.21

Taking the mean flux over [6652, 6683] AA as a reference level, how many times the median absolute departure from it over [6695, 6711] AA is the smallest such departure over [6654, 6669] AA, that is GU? 0.30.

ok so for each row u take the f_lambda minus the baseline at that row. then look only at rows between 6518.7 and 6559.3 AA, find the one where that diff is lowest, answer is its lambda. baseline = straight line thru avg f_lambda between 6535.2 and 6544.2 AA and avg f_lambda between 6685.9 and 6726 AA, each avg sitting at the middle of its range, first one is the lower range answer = 6546.49 AA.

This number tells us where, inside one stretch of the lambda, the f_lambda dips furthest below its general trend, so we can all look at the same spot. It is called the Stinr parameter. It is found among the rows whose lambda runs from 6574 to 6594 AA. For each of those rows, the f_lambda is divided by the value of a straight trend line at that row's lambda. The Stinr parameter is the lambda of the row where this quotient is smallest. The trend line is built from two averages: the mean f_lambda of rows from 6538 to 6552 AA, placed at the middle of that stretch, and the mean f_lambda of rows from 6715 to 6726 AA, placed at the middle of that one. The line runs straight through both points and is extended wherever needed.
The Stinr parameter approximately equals 6585.80 AA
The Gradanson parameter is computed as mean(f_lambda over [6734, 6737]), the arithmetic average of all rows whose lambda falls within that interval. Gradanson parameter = 7.0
